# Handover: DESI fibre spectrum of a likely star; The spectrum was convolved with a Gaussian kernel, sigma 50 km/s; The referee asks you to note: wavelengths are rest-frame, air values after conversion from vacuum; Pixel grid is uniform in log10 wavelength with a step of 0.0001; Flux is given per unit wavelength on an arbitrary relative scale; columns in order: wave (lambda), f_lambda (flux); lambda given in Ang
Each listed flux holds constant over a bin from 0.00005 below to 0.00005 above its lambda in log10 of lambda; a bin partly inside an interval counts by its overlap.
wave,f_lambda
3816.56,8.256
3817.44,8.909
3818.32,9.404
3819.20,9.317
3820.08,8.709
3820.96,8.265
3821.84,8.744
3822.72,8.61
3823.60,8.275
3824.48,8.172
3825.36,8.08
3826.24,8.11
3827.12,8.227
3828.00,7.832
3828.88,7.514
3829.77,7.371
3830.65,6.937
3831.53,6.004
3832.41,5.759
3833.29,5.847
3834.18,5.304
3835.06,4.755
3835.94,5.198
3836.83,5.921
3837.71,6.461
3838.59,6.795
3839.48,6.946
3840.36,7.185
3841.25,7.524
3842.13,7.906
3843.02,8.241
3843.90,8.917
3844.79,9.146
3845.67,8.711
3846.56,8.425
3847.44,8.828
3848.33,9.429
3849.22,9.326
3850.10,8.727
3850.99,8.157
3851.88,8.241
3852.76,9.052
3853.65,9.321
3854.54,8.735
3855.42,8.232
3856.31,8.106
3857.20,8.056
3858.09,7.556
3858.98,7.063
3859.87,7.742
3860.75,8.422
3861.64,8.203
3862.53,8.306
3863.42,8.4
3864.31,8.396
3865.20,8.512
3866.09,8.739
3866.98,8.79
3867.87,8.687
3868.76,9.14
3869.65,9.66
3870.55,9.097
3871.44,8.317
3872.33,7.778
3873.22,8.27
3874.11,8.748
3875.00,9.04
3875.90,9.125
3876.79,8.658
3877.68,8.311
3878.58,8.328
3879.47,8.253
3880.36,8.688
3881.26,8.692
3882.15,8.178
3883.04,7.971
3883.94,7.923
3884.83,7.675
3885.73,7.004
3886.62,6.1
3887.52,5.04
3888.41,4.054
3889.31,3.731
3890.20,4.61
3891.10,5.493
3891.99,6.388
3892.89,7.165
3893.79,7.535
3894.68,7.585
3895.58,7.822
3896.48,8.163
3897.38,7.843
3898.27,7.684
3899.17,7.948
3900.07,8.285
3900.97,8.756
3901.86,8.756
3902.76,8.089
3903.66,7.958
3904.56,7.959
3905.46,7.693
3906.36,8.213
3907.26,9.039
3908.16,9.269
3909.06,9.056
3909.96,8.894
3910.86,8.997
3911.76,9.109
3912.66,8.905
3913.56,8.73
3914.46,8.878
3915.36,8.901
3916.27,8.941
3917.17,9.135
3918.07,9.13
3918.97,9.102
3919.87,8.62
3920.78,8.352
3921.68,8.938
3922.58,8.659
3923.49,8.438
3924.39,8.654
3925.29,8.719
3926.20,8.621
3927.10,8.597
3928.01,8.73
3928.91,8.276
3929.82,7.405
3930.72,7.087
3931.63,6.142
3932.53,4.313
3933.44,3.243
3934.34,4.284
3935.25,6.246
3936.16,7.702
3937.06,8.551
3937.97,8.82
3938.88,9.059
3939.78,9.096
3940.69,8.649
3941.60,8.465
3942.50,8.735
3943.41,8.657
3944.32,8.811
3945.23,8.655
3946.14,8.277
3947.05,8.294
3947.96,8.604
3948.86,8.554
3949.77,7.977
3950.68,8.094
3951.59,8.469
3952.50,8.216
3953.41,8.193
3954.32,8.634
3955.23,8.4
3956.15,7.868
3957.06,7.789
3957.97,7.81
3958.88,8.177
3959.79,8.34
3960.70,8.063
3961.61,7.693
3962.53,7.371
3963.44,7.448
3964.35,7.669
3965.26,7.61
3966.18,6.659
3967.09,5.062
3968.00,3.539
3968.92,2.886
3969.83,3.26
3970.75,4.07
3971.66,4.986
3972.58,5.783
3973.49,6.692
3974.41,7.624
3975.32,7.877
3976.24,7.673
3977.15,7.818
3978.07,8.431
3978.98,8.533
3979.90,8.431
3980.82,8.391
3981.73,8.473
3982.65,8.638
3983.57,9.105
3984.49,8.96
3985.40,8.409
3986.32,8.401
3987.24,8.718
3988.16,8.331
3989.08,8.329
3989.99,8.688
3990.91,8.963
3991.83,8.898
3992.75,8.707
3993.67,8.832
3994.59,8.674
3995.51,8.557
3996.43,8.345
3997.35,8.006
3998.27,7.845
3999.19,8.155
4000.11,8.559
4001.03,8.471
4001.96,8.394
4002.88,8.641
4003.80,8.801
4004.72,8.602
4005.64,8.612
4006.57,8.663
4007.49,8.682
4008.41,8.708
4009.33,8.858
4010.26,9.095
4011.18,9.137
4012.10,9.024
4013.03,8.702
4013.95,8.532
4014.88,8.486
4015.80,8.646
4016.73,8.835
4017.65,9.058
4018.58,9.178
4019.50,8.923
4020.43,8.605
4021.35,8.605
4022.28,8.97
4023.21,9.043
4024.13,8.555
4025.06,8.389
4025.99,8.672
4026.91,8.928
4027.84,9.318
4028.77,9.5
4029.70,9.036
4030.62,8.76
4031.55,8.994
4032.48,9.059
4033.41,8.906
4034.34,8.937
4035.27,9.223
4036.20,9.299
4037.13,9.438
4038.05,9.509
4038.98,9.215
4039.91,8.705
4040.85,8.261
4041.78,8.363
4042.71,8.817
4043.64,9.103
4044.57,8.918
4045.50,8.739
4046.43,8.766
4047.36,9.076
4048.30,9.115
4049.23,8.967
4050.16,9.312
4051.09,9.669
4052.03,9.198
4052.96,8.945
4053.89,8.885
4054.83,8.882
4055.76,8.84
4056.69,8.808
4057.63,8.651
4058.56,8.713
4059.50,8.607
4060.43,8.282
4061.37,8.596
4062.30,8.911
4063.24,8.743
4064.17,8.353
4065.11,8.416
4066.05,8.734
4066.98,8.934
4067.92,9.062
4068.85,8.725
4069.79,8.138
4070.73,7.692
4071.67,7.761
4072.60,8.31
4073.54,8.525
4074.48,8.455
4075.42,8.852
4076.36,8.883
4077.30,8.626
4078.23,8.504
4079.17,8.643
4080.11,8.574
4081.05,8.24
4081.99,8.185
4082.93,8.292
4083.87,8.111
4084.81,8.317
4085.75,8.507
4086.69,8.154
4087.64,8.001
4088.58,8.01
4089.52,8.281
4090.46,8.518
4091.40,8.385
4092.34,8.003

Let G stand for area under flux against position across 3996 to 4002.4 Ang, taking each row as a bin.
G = 52.8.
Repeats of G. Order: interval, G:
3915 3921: 53.4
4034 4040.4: 58.8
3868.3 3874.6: 54.9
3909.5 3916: 57.9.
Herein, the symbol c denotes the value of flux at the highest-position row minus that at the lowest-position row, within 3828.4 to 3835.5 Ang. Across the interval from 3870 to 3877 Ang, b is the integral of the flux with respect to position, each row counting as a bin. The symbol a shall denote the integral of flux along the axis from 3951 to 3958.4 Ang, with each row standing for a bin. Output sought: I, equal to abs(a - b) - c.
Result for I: 3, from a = 60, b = 60.5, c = -2.76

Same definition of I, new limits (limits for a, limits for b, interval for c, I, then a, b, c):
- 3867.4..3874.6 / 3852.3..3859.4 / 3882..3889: 8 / 63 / 58.7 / -4.12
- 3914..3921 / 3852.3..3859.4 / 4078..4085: 4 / 62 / 58.7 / -0.19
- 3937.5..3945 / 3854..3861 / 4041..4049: 9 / 66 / 56.0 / 0.75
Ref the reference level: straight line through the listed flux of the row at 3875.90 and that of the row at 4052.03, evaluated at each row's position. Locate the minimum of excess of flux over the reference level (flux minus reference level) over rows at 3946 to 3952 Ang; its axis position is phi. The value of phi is 3949.77 Ang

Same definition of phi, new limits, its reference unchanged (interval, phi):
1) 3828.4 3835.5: 3835.06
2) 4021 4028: 4025.06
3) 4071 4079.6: 4071.67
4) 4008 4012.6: 4008.41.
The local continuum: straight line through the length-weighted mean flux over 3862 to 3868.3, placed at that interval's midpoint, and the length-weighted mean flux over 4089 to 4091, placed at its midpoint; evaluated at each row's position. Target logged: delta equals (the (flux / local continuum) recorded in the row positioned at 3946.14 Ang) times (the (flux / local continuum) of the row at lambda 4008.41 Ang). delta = 1.00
